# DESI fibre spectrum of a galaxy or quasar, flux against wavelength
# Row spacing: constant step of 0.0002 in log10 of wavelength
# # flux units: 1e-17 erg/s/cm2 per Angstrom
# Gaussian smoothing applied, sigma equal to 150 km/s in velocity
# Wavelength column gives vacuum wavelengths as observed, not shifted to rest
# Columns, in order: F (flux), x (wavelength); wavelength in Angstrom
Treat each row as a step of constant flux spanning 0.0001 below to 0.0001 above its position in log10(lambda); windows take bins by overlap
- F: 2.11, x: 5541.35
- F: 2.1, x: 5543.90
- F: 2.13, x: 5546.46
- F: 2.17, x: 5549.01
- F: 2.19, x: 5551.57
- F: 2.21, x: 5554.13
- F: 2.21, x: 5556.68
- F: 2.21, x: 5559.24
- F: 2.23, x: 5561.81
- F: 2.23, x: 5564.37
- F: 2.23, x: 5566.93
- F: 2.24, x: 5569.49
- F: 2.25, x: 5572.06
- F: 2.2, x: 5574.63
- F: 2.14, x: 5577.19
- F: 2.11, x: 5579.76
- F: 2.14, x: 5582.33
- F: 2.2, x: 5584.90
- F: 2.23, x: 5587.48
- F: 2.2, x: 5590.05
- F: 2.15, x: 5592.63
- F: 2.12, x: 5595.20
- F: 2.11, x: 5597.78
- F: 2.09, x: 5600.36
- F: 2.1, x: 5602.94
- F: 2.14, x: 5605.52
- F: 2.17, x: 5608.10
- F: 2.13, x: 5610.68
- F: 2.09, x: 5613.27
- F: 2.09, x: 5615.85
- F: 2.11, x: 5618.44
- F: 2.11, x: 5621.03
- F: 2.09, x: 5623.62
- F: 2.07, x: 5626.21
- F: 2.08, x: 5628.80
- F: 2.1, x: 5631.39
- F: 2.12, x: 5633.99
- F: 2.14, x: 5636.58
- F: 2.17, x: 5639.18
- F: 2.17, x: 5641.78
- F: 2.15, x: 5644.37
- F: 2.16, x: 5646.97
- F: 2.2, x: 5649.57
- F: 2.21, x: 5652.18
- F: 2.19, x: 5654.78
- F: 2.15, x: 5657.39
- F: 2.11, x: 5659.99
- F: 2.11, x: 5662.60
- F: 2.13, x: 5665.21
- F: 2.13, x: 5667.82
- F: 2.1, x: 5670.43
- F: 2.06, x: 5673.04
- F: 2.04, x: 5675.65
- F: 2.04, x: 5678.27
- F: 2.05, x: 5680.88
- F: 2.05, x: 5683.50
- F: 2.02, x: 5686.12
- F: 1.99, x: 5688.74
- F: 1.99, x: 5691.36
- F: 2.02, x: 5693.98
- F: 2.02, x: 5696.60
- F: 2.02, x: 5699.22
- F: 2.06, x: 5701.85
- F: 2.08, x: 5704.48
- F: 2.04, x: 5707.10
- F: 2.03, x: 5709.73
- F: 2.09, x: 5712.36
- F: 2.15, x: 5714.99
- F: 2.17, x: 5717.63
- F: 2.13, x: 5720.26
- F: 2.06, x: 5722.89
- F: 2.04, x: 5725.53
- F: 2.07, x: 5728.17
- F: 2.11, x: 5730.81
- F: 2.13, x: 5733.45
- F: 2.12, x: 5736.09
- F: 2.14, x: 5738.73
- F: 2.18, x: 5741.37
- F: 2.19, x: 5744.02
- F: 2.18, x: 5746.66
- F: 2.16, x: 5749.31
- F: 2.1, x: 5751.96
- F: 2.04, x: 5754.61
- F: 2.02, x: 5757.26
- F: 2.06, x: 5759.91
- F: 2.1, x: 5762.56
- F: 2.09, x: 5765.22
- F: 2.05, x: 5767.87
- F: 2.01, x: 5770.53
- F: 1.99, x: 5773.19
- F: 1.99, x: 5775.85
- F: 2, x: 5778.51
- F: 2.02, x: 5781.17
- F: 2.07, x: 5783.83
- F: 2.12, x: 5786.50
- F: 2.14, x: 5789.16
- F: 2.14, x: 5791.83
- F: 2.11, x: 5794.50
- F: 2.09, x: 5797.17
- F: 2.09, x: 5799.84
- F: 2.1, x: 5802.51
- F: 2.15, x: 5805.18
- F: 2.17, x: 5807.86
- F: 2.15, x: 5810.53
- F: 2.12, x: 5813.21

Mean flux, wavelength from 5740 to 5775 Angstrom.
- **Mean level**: 2.09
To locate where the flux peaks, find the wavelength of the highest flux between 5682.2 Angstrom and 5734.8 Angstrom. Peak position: 5717.63 Angstrom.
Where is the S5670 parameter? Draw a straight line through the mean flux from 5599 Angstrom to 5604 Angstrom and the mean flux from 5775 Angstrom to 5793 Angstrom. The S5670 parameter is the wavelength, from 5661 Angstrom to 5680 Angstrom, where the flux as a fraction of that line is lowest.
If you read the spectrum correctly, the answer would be 5675.65 Angstrom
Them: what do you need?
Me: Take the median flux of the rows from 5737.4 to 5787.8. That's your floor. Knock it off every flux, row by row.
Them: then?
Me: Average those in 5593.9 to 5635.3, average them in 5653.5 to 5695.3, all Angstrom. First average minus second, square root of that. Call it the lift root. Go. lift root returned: 0.184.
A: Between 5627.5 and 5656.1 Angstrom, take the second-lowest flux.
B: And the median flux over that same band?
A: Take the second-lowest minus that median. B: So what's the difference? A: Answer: -0.060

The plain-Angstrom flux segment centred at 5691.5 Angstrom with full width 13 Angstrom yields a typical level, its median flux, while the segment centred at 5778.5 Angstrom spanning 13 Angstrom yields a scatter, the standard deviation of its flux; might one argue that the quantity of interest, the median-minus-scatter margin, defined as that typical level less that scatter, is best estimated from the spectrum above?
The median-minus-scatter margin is 1.99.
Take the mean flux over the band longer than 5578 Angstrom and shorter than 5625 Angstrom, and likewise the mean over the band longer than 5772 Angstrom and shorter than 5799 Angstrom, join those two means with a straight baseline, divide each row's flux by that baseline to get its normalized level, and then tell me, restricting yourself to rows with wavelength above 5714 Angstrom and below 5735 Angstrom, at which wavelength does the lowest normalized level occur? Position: 5725.53 Angstrom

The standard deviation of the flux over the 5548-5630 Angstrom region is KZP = 0.056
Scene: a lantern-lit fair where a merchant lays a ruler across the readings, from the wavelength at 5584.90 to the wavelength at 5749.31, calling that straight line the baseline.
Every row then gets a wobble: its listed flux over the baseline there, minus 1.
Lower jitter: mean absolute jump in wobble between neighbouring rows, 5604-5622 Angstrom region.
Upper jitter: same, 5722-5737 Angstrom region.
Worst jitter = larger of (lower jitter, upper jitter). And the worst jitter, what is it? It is 0.0111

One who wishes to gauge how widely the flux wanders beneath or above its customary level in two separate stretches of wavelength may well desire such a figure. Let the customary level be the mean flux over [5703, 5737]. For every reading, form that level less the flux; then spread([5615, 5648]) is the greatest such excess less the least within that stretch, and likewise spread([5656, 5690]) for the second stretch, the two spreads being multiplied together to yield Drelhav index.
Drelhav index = 0.016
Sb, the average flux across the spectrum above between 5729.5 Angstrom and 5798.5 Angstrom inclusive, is 2.09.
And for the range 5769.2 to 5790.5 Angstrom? 2.04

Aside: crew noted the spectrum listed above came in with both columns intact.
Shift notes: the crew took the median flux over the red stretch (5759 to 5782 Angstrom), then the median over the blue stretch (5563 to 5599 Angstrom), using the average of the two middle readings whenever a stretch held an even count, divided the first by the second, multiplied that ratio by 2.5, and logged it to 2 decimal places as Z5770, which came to 2.30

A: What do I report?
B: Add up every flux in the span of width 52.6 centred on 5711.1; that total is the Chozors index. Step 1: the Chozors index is 41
